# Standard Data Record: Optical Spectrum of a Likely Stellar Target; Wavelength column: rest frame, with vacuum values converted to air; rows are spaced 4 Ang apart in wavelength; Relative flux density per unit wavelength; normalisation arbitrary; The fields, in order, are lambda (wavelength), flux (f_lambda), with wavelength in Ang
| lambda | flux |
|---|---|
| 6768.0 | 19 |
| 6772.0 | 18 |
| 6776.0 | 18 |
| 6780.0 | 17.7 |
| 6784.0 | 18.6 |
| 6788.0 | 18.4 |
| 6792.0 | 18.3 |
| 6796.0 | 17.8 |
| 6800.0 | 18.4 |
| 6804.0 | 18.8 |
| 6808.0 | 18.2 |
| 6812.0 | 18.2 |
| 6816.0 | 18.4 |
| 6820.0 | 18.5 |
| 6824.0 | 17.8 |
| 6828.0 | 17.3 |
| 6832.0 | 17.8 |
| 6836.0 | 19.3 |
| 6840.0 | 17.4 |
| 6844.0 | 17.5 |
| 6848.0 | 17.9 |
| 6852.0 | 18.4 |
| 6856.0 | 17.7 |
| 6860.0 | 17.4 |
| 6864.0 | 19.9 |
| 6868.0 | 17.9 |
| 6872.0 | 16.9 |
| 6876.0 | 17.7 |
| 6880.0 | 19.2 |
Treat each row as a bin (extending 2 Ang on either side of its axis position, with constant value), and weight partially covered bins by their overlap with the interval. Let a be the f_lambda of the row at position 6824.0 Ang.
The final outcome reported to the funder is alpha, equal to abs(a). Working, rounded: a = 17.8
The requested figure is 17.8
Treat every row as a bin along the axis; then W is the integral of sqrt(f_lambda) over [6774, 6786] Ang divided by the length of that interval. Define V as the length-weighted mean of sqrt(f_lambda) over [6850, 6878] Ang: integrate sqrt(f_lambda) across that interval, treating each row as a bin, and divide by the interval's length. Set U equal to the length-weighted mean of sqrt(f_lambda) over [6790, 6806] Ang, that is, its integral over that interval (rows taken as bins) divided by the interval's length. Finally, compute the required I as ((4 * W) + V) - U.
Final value 17.0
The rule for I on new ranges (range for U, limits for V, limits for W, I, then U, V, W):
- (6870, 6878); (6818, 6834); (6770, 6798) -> 17.1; 4.16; 4.22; 4.26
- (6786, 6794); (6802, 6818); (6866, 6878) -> 16.7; 4.28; 4.29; 4.18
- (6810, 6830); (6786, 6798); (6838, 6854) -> 16.9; 4.25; 4.26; 4.22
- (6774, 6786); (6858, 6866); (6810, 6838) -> 17.1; 4.25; 4.32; 4.26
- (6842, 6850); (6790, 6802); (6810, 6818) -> 17.2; 4.21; 4.26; 4.28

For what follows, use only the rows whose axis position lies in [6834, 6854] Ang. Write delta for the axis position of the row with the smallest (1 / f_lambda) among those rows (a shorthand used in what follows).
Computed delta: 6836.0 Ang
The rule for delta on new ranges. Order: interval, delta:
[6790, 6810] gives 6804.0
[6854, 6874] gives 6864.0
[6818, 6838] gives 6836.0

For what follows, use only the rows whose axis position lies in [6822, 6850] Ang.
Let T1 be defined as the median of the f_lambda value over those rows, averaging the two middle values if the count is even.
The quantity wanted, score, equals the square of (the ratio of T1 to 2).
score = 79.2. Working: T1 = 17.8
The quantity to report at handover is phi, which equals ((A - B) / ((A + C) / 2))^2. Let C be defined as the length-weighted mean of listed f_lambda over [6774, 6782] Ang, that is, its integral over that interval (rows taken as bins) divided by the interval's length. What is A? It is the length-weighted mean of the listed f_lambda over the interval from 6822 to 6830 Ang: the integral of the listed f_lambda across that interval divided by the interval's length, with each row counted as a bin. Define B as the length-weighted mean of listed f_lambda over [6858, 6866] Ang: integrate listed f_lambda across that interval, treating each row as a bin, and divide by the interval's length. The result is 0.0039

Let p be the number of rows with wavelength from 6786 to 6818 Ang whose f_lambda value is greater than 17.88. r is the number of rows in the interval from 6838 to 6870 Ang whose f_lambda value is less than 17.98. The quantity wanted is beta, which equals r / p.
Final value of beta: 0.86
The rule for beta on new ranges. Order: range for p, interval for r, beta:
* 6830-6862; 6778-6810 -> 0.67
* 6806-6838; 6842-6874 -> 1.20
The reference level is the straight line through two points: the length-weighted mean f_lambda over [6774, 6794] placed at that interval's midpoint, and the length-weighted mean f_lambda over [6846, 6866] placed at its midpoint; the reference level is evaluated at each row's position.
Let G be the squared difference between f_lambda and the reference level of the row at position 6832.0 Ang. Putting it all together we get 0.19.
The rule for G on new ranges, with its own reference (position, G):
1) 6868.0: 0.14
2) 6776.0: 0.04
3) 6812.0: 0.00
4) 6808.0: 0.00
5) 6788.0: 0.04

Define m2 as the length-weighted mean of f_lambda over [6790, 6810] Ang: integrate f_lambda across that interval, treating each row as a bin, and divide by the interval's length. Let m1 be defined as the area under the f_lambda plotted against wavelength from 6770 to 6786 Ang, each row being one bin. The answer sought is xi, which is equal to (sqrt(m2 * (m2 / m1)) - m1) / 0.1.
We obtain -2881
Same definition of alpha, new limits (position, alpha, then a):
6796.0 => 17.8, 17.8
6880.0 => 19.2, 19.2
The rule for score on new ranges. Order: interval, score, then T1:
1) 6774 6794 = 83.7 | 18.3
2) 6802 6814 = 82.8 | 18.2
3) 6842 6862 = 78.3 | 17.7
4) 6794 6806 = 84.6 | 18.4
